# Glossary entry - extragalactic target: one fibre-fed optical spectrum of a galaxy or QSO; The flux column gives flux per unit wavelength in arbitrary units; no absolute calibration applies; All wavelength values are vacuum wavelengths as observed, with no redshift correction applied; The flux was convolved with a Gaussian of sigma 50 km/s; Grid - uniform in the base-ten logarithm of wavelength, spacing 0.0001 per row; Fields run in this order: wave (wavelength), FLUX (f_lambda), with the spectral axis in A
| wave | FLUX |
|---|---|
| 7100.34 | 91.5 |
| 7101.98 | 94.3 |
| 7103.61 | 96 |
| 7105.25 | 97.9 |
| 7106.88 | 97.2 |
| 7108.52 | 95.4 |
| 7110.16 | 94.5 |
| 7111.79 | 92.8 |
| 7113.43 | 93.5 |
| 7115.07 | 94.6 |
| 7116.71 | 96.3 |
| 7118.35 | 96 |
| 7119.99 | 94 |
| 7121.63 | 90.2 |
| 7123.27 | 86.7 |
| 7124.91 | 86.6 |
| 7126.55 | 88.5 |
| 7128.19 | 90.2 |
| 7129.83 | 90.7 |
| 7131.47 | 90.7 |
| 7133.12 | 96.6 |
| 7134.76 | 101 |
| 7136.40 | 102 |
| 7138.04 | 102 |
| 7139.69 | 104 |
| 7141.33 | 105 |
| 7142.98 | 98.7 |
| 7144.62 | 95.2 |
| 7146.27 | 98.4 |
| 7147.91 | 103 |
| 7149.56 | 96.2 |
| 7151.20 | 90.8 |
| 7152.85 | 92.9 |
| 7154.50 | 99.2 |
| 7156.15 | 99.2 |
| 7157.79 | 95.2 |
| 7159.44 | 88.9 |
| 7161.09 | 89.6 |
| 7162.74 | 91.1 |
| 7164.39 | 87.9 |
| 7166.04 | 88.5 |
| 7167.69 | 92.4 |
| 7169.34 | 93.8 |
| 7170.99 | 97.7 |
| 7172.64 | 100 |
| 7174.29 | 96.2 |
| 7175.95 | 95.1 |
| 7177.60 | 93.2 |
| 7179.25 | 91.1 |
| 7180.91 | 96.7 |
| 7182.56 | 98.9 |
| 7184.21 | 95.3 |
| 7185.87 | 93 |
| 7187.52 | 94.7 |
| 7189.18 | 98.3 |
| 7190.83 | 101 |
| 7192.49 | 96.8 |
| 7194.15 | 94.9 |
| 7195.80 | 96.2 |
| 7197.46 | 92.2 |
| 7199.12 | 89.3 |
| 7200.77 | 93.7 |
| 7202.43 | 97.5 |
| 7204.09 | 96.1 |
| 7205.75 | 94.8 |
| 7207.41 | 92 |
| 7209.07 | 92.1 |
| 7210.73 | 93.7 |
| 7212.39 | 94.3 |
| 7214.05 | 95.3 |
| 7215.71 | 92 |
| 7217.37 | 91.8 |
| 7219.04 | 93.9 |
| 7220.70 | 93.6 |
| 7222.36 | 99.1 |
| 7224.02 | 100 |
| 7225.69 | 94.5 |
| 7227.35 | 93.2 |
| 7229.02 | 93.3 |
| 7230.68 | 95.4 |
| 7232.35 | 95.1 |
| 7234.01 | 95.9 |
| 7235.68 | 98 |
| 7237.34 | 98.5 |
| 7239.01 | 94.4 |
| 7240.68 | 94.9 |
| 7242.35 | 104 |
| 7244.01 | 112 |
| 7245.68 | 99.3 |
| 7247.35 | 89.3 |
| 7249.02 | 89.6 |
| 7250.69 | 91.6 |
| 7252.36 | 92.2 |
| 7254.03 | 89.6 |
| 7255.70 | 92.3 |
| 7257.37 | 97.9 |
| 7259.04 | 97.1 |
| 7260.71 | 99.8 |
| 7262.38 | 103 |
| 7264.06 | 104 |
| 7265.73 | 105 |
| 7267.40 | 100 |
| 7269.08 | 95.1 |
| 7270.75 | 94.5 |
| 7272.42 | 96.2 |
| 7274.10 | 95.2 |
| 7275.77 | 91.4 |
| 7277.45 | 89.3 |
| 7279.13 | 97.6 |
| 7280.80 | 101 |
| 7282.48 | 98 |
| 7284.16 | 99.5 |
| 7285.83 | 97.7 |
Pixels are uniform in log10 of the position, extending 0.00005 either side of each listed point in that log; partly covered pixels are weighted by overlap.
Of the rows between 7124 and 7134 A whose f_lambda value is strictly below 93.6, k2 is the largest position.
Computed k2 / 7131.47 A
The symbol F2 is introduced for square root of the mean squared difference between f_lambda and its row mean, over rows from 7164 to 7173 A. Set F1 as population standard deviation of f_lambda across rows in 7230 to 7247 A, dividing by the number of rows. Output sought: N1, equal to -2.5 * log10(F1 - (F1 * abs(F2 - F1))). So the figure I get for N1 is -0.2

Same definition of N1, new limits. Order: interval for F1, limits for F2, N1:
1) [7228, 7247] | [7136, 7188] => -0.7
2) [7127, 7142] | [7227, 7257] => -1.5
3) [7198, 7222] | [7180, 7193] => -0.2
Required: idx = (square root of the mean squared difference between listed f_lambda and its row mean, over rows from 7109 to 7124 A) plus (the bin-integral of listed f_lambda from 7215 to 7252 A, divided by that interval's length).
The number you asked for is 99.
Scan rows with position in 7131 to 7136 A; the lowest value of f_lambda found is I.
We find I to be 90.7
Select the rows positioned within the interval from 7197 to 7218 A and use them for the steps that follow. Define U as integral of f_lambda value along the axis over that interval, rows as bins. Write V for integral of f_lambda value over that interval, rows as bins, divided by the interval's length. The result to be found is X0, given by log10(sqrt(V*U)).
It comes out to 2.63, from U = 1964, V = 93.5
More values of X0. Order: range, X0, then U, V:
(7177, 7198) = 2.64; 2008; 95.6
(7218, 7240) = 2.65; 2105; 95.7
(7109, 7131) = 2.63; 2023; 91.9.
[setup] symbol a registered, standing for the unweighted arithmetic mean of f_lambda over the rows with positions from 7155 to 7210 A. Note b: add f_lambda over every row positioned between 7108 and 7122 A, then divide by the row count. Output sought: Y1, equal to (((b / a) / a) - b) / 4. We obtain -23.53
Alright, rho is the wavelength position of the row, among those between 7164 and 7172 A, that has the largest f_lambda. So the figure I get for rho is 7170.99 A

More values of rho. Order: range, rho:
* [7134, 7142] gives 7141.33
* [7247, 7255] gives 7252.36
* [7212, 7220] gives 7214.05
